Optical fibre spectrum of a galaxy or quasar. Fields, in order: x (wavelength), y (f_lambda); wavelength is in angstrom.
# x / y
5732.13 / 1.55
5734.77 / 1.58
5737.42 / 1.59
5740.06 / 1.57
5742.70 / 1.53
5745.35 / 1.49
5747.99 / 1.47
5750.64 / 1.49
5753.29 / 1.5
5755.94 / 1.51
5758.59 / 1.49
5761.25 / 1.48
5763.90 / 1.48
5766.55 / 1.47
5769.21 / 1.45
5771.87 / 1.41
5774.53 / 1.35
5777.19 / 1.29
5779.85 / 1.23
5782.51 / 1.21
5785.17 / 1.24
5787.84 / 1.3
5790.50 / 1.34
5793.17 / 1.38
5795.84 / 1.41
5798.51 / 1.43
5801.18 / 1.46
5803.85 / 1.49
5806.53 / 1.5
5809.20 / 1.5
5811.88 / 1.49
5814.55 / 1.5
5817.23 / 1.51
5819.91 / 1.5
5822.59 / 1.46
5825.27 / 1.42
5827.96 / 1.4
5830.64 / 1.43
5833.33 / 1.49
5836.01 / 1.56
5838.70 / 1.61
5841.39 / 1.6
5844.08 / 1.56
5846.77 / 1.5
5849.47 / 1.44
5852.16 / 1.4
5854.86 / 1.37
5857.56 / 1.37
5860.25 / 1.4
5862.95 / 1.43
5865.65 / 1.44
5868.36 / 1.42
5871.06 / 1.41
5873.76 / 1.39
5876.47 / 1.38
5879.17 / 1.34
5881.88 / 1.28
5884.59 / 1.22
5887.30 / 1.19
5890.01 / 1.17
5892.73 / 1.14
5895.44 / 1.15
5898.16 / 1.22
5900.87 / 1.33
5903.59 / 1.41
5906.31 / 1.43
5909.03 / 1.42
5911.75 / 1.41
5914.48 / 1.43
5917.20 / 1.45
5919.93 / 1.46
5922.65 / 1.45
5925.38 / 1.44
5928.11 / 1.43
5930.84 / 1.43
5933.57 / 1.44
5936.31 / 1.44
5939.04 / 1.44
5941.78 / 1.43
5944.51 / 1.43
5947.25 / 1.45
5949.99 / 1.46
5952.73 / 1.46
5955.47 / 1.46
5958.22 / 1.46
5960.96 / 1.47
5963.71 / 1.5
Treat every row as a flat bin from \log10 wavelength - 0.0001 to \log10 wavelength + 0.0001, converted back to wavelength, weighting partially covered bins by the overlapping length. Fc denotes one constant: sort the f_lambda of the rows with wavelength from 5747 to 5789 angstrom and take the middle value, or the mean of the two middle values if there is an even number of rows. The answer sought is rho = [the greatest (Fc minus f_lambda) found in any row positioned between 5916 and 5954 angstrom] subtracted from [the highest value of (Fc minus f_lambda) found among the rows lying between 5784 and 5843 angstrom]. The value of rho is 0.19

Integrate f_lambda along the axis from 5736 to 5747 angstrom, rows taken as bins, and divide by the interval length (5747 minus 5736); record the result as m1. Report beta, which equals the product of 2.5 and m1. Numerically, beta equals 3.86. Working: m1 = 1.54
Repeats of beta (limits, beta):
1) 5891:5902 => 3.02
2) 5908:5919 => 3.57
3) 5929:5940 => 3.59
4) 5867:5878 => 3.50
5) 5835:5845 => 3.96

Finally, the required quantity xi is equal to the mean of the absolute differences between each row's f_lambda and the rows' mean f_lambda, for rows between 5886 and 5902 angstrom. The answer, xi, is 0.05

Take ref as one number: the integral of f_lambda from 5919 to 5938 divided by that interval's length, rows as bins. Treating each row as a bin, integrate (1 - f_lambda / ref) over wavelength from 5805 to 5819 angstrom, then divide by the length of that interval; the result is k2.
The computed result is -0.04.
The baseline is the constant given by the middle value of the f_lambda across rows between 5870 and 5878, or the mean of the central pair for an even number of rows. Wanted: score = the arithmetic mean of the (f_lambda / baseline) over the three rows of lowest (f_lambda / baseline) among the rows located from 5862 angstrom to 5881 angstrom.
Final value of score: 0.99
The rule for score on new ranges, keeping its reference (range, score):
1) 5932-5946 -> 1.03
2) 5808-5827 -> 1.05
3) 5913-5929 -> 1.03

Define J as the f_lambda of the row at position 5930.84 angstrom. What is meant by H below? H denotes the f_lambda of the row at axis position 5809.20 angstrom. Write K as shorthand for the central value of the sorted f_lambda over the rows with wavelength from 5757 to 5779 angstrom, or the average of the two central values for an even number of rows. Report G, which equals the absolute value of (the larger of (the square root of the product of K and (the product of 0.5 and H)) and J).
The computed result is 1.43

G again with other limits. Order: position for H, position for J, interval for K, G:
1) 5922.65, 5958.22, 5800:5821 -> 1.46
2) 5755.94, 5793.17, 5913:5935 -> 1.38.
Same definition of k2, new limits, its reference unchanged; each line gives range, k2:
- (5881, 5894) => 0.17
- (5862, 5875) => 0.02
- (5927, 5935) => 0.01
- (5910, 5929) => 0.00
